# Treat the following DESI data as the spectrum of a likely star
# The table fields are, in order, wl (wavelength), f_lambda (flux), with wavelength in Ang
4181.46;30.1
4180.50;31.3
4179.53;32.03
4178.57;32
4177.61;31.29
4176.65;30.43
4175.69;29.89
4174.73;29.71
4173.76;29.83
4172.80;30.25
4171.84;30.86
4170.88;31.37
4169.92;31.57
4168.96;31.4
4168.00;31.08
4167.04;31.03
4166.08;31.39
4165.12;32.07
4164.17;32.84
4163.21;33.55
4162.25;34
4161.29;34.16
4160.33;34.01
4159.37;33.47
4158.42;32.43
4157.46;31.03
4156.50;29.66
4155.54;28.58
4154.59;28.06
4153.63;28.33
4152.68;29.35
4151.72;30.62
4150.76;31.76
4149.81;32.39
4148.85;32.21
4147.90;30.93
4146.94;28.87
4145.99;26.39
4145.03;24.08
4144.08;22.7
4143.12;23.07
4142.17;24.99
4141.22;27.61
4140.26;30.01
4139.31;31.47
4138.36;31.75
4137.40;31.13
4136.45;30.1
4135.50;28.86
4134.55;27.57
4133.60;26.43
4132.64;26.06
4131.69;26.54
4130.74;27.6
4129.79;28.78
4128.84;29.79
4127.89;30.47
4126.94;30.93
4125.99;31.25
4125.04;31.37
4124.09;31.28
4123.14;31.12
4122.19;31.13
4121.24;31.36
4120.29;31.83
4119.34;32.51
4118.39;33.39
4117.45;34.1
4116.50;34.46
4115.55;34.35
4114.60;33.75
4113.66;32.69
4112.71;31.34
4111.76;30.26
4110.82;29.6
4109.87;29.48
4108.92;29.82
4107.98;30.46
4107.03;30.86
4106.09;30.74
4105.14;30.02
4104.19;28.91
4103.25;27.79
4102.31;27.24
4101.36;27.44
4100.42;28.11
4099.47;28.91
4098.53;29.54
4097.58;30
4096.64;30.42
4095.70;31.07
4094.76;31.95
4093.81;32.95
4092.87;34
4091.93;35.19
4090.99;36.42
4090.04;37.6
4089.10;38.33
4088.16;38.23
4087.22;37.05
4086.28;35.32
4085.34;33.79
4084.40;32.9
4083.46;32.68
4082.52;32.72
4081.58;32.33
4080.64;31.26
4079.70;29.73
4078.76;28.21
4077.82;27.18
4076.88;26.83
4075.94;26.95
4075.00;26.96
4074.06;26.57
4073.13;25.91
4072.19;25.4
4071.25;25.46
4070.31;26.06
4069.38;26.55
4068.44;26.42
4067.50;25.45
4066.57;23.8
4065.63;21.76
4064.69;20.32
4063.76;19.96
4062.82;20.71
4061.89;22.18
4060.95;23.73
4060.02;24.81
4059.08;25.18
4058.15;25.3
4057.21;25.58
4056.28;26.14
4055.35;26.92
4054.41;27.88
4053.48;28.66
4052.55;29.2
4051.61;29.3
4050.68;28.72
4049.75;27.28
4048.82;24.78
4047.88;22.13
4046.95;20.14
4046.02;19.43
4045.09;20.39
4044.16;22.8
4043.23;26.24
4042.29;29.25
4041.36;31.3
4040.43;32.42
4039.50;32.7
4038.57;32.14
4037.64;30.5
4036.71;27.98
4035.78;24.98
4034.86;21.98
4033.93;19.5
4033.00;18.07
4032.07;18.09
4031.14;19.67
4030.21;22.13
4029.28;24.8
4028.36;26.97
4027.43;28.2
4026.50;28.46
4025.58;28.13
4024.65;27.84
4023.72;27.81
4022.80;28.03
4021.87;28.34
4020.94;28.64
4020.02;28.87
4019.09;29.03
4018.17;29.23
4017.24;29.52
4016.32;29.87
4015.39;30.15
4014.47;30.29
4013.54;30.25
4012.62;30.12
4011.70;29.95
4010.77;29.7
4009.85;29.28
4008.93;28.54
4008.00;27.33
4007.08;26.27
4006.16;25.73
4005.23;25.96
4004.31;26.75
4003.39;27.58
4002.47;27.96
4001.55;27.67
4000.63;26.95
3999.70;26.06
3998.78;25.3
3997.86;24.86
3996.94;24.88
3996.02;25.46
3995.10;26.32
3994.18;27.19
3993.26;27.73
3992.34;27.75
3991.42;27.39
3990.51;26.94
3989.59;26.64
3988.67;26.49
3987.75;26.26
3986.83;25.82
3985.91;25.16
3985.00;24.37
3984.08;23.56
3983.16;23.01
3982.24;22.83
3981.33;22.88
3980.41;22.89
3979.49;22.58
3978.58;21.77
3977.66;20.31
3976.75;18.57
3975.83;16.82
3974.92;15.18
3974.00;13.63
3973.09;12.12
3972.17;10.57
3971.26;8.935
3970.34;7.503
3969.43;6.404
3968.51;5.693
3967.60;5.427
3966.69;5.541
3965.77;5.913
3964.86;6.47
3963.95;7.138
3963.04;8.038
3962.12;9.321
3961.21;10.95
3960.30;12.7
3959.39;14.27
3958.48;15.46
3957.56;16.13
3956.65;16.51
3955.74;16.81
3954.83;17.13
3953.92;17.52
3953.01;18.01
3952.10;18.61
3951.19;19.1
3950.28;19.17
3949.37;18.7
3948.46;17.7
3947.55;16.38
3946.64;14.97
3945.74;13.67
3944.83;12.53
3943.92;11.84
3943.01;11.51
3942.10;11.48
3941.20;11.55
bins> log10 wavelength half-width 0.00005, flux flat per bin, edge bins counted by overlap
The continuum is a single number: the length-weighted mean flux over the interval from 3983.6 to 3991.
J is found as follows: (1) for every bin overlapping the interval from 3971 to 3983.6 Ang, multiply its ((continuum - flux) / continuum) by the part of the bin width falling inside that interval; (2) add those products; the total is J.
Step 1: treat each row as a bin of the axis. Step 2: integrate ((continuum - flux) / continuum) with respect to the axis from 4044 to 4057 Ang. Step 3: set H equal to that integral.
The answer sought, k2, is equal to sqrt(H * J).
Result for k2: 0.8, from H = 0.2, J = 3.7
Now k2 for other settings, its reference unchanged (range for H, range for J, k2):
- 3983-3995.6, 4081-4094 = 1.0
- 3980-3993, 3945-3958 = 1.0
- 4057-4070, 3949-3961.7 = 2.1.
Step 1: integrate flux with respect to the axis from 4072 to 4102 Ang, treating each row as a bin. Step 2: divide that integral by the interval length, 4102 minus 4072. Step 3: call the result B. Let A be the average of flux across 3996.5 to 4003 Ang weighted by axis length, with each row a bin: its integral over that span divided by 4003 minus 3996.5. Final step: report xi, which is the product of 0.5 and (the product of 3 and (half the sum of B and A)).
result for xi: 43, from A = 26.2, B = 31.3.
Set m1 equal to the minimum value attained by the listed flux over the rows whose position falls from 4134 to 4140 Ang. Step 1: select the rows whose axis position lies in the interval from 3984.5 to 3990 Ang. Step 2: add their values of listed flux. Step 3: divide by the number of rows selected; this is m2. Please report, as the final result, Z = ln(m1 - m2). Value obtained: 0.6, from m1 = 27.57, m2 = 26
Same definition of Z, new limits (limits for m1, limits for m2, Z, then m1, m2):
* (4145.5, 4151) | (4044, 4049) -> 1.6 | 26.39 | 22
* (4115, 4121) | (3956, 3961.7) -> 2.9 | 31.83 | 14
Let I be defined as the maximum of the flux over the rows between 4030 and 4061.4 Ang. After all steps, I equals 32.7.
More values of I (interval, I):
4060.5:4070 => 26.55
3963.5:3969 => 7.138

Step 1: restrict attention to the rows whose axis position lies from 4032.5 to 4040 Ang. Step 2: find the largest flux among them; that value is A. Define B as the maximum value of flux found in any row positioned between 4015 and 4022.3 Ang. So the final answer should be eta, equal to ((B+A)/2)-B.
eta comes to 1.3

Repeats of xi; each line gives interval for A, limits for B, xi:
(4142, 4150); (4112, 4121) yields 45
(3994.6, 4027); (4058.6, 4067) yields 38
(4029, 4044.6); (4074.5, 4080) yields 40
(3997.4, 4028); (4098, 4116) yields 44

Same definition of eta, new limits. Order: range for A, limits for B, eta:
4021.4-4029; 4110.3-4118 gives -3.0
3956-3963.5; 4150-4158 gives -7.6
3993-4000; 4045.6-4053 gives -0.8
